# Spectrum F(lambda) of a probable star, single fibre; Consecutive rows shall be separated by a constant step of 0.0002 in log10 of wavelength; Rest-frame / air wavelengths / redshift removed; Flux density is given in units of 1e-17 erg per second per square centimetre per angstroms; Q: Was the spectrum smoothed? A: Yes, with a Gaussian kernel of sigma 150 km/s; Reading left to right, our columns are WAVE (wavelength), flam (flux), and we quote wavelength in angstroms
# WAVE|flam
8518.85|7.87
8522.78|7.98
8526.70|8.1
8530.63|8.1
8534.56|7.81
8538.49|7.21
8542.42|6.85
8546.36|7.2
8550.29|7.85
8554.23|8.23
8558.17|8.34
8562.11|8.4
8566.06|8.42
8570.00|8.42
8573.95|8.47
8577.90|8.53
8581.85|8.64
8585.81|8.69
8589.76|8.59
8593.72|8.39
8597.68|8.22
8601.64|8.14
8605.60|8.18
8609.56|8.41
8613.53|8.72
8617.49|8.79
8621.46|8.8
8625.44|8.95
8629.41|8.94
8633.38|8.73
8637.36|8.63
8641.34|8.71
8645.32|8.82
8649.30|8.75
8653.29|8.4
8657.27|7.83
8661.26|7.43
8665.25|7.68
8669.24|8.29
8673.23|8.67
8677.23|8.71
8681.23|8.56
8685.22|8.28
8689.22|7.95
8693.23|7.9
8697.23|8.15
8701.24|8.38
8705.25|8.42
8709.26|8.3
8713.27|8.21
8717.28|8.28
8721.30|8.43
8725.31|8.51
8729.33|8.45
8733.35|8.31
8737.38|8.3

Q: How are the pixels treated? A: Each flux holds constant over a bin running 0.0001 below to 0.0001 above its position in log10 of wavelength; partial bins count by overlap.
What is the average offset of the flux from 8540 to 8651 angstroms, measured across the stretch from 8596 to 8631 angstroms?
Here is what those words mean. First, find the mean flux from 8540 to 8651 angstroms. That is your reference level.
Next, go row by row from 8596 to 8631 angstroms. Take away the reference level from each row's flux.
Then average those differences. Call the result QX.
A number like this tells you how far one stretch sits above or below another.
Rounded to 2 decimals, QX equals 0.15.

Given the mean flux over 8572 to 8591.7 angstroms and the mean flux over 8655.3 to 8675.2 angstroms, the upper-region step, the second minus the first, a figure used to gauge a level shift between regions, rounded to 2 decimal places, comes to -0.60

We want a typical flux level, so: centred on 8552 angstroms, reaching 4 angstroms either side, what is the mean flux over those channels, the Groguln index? 8.0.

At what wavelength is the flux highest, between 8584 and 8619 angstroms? 8617.49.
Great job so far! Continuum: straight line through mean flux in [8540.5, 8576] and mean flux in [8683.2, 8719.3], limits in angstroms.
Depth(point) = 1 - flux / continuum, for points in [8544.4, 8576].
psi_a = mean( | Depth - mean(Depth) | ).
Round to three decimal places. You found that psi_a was 0.039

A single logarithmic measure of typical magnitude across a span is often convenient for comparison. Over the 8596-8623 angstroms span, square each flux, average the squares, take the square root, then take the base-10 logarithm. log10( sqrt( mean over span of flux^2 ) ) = 0.928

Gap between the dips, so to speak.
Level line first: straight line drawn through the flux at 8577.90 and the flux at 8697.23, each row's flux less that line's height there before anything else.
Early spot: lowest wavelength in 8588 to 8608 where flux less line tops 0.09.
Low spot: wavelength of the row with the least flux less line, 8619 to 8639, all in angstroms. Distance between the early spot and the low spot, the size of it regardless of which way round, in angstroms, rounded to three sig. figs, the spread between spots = 47.6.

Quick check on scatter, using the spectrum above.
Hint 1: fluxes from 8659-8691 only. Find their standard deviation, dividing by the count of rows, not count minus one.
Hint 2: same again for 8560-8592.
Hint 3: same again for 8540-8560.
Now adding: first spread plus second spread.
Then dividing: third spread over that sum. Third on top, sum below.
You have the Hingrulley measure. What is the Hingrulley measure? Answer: 1.1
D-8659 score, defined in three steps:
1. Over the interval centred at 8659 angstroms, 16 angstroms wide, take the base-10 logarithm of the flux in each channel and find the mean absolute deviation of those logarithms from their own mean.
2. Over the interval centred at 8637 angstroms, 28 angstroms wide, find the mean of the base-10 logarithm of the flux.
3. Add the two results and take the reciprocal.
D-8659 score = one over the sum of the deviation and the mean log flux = 1.042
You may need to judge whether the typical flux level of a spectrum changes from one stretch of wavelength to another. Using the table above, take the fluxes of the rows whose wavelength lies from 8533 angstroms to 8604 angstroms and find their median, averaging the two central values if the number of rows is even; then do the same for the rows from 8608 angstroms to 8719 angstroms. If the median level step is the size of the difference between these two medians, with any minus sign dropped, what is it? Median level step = 0.05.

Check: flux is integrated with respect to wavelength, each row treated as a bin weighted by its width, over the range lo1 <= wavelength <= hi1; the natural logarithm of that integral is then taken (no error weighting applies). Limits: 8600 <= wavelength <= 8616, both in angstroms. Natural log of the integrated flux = 4.9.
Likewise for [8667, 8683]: 4.9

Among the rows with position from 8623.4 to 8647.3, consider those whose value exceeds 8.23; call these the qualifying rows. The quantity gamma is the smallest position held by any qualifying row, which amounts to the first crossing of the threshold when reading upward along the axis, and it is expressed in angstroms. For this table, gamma 8625.44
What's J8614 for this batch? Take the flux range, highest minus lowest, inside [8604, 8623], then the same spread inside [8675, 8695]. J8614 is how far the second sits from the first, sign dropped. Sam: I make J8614 0.19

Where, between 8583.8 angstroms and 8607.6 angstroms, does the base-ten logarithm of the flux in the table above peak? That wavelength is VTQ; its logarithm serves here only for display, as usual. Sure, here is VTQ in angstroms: 8585.81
